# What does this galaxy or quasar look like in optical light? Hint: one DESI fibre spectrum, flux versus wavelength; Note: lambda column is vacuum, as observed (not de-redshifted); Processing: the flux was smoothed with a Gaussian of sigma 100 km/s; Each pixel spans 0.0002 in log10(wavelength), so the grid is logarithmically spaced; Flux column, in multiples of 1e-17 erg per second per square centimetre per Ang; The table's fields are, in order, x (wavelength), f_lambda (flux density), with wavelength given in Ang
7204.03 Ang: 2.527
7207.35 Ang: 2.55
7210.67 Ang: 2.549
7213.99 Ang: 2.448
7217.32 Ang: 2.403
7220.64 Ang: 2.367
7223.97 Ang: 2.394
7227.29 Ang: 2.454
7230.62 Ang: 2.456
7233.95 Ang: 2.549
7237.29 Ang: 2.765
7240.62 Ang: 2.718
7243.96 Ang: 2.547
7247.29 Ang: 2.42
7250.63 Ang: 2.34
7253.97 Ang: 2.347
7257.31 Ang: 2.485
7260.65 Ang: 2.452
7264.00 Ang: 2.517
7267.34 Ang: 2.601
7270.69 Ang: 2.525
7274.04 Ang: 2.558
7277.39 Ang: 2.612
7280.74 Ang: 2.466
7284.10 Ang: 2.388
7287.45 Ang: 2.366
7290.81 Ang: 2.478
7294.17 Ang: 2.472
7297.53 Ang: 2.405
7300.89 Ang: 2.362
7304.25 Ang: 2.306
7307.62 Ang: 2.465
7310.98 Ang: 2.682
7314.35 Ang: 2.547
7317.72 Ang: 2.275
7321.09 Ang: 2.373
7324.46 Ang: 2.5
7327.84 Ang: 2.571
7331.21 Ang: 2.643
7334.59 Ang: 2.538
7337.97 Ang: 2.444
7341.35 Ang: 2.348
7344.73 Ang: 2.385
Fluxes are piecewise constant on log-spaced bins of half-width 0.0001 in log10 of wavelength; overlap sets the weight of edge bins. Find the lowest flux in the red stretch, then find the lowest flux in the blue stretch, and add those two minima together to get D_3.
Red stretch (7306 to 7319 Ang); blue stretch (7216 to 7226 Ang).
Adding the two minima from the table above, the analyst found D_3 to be 4.64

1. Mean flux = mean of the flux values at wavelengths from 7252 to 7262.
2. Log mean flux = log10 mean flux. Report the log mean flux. 0.385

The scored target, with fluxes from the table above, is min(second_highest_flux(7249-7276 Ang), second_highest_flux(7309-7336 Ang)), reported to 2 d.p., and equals 2.56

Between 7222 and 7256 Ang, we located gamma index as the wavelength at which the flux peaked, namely 7237.29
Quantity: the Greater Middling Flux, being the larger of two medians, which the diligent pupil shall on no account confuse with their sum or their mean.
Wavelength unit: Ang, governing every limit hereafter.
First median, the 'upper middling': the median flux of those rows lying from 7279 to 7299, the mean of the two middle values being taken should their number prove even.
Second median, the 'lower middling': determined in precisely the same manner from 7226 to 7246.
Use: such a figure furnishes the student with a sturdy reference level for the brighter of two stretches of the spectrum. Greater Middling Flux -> 2.55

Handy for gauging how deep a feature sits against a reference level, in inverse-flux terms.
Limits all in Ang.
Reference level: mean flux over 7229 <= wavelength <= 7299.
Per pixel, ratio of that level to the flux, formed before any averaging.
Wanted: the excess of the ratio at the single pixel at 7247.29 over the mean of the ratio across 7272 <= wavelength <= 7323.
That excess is 0.011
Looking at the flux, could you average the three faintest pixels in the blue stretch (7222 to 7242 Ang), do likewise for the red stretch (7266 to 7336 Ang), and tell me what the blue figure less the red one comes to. 0.12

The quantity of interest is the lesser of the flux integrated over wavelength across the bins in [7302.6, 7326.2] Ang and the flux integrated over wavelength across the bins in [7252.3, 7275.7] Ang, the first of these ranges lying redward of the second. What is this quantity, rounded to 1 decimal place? 57.8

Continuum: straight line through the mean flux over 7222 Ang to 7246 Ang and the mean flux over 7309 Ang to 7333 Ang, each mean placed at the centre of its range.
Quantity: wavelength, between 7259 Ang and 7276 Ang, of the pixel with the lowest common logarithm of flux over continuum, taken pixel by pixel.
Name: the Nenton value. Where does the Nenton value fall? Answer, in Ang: 7260.65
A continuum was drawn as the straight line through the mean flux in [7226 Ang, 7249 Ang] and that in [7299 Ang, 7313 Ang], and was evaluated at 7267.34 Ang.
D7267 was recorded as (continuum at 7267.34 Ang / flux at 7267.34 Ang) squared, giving 0.93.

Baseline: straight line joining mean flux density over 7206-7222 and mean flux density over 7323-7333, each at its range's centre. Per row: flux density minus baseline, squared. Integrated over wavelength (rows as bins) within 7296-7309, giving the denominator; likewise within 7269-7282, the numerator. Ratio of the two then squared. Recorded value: 0.0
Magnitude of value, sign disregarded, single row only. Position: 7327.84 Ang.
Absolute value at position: 2.57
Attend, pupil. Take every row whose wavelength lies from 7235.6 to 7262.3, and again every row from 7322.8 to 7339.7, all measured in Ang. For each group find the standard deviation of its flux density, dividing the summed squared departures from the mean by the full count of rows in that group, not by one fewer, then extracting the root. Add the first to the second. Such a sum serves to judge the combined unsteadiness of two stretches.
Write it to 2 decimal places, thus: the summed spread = 0.22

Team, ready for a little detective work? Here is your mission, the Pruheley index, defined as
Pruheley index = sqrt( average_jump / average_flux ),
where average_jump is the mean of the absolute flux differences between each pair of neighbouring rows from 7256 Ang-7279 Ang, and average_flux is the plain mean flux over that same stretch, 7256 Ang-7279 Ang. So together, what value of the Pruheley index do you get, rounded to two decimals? 0.15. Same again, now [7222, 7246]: 0.20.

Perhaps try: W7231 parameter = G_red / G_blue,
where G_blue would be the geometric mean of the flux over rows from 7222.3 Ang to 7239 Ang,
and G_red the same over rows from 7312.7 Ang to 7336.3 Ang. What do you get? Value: 0.988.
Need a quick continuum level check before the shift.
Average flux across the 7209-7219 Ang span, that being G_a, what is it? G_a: 2.47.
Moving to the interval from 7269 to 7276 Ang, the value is 2.54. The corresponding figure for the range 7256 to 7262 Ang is 2.47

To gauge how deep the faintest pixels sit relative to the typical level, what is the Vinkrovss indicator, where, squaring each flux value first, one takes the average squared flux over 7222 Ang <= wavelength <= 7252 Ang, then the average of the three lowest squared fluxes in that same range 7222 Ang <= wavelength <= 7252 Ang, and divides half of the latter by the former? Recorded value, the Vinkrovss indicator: 0.448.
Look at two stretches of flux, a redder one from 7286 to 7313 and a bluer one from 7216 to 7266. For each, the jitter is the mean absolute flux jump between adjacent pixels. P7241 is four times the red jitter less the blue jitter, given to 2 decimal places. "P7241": 0.30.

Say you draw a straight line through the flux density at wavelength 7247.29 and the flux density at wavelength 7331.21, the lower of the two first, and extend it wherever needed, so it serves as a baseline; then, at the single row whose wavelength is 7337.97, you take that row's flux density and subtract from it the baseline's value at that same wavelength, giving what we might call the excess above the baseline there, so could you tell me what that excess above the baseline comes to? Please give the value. -0.22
